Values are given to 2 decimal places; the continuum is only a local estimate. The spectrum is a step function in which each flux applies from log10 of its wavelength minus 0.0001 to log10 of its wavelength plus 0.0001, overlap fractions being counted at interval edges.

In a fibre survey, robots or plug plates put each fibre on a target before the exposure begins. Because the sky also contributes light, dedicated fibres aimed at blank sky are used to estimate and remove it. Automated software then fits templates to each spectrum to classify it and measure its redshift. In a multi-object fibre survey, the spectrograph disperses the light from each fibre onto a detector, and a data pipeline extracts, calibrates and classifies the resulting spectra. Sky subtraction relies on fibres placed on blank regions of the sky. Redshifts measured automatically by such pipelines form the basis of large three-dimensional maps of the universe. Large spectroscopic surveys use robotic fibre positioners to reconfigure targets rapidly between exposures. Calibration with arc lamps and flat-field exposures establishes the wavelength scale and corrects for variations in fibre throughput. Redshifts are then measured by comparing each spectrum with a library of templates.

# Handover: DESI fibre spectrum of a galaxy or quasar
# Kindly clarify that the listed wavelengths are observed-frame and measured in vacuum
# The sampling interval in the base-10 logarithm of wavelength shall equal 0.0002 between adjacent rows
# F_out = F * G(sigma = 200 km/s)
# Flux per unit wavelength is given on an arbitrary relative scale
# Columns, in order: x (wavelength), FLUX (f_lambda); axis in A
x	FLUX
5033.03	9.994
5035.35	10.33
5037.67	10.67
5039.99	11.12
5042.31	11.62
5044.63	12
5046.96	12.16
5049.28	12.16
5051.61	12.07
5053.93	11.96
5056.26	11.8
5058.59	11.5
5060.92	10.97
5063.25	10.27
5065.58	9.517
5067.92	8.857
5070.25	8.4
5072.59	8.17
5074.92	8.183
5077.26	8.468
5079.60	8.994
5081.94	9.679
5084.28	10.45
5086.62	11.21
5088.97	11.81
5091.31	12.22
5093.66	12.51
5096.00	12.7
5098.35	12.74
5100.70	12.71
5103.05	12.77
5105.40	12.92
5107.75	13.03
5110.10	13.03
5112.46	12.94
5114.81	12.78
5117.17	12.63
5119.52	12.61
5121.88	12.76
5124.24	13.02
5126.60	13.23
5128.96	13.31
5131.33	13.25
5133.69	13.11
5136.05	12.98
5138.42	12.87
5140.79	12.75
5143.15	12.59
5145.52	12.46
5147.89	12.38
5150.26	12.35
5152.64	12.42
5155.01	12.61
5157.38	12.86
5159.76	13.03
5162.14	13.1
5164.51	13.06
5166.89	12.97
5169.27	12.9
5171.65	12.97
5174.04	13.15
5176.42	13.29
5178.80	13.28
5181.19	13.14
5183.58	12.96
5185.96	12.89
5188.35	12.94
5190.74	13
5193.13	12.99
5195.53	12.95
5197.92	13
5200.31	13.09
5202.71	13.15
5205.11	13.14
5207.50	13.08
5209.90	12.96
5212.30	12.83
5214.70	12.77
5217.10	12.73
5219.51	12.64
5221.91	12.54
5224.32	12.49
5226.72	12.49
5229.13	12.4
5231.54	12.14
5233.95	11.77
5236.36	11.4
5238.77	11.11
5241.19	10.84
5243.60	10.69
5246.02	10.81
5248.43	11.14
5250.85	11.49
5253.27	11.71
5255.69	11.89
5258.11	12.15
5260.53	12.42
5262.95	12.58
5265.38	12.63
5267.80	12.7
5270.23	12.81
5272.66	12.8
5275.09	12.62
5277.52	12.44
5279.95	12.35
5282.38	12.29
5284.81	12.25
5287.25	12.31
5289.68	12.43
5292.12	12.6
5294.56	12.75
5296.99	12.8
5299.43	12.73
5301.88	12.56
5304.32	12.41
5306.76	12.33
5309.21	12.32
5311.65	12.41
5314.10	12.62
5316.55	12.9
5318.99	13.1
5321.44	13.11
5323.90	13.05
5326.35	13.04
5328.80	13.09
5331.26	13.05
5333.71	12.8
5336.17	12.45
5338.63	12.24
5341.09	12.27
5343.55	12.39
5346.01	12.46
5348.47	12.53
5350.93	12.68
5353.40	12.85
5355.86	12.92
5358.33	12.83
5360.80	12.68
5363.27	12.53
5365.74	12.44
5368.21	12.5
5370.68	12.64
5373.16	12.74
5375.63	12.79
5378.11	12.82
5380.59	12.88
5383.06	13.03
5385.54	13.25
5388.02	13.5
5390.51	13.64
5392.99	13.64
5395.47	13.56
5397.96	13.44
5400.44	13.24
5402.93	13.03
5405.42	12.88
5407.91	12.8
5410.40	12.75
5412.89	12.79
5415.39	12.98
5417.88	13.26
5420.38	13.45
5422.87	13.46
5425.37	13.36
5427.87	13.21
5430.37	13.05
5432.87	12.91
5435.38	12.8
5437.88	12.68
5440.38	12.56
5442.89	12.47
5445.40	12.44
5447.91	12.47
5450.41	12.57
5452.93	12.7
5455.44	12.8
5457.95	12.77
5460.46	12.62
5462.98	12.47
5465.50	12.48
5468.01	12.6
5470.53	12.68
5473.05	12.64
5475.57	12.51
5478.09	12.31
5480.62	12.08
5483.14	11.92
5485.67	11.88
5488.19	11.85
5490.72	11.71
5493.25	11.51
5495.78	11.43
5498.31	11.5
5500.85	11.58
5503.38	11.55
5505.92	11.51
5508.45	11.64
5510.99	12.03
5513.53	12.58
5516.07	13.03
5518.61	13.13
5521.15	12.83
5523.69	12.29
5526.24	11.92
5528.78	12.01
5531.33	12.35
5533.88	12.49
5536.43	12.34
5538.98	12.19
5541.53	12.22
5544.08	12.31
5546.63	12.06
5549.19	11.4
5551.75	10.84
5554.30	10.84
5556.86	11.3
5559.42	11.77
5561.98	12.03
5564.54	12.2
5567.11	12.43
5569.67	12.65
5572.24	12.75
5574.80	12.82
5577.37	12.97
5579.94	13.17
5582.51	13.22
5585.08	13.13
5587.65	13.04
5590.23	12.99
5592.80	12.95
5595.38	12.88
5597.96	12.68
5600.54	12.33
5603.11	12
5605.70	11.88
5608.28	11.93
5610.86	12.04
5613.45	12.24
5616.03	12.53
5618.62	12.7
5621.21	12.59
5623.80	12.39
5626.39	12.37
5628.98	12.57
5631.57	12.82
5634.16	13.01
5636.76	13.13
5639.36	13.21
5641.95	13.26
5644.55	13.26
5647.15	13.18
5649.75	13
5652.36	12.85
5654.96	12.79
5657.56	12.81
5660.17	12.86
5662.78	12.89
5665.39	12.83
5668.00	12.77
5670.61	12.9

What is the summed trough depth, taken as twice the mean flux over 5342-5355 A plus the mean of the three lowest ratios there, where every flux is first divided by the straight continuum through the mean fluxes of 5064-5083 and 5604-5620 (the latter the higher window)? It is 3.57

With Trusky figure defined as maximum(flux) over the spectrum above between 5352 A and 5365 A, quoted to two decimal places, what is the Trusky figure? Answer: 12.92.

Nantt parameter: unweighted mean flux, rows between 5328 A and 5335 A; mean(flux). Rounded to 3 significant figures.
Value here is 13.0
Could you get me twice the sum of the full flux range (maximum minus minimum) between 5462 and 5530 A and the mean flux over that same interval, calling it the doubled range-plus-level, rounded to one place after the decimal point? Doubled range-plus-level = 27.7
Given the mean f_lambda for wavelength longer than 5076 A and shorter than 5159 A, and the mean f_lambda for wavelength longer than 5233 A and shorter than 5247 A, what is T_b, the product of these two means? 137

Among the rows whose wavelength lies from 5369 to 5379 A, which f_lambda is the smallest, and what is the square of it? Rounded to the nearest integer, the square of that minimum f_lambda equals 160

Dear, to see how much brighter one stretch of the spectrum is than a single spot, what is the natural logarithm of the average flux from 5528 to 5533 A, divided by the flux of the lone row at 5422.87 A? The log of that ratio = -0.10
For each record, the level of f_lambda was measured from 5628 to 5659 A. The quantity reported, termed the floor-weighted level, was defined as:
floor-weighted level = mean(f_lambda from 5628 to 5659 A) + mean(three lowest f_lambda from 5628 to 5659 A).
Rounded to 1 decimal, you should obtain 25.7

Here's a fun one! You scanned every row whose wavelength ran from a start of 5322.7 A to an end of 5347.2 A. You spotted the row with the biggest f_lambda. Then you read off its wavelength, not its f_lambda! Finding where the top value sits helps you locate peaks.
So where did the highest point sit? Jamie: 5328.80 A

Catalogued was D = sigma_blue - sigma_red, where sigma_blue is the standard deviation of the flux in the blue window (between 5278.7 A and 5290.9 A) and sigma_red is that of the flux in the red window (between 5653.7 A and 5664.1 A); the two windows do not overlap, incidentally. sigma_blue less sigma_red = 0.02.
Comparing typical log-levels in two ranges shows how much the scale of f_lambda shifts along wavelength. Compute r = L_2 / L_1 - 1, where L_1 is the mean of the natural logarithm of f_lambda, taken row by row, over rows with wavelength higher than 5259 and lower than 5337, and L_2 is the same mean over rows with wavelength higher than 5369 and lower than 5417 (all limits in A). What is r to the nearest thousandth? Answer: 0.013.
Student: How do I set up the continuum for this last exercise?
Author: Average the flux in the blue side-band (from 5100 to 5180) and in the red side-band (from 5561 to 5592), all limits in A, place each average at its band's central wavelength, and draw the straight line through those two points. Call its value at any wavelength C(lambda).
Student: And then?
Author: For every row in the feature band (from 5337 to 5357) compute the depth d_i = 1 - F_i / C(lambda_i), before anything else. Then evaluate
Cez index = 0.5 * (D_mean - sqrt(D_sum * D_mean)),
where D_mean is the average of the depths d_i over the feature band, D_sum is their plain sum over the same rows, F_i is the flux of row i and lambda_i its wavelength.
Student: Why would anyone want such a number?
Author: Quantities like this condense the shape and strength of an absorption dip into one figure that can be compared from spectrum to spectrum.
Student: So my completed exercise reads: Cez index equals -0.021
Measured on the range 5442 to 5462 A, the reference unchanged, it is -0.015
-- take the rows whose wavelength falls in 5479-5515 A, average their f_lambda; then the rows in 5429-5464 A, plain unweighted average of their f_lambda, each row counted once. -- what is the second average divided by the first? 1.08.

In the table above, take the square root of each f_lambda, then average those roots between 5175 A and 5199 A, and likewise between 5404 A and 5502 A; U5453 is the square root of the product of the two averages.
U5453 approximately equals 3.58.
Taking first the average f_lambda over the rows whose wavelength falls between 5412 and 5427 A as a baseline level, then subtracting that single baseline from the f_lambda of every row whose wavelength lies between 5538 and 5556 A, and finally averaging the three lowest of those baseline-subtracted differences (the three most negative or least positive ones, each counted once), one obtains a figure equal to -2.2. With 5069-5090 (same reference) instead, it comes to -5.0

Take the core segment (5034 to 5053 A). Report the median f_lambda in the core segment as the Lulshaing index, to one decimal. 11.8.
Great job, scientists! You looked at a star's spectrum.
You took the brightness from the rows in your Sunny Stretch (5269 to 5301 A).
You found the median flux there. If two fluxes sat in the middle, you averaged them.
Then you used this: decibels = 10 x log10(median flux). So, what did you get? 11.0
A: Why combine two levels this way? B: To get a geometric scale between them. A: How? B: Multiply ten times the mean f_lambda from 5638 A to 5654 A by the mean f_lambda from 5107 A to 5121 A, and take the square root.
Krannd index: 41.0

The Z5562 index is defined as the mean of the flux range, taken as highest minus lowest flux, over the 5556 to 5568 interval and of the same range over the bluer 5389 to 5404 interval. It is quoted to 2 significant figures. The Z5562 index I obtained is 0.87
